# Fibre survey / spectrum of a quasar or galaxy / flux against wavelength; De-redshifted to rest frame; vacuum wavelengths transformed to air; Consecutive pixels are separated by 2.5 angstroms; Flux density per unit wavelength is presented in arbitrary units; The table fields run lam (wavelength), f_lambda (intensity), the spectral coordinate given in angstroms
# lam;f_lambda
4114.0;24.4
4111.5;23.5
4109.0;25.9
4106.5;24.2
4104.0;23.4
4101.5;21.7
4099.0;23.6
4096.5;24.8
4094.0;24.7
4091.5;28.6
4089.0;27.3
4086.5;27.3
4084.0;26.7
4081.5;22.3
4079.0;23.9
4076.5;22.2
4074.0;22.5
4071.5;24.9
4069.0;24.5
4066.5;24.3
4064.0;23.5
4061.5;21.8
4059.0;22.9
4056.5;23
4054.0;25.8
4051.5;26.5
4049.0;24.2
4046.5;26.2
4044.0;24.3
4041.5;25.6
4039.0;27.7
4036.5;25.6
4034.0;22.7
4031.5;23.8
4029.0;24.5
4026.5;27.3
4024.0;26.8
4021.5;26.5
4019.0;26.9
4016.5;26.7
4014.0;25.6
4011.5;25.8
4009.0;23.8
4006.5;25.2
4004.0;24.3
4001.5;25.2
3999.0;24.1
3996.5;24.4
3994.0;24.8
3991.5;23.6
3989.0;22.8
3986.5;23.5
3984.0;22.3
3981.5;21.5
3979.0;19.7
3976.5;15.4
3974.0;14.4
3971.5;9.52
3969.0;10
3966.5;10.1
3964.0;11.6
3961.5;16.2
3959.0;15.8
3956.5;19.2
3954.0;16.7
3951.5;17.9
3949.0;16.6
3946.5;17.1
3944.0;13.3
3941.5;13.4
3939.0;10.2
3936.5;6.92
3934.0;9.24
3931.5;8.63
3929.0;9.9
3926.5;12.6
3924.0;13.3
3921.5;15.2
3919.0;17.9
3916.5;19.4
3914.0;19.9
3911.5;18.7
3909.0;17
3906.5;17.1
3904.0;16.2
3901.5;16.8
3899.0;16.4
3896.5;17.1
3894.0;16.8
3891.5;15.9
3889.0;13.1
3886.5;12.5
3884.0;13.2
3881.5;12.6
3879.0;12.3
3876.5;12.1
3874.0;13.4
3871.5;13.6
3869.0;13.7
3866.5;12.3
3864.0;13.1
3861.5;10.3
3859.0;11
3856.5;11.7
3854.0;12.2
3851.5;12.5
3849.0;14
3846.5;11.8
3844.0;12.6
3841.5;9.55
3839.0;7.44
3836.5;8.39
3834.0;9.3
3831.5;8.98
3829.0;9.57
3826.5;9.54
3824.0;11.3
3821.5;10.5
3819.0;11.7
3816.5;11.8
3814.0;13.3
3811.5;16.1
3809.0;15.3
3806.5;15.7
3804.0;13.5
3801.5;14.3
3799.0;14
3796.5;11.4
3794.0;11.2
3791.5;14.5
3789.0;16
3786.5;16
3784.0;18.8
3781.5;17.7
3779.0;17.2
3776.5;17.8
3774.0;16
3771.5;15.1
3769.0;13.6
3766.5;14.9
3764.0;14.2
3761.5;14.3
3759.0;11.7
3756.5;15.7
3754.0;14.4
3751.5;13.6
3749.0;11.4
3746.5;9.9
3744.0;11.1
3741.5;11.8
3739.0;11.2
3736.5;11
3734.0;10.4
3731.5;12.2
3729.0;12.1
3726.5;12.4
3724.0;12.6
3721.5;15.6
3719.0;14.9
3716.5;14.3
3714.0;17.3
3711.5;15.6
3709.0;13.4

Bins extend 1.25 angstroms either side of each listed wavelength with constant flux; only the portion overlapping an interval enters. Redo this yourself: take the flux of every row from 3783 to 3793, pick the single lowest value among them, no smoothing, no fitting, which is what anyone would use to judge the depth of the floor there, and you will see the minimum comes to 14.5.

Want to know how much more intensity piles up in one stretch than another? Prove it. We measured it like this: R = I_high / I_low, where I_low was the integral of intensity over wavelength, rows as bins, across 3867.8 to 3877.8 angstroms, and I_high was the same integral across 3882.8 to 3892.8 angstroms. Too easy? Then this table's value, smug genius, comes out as 1.0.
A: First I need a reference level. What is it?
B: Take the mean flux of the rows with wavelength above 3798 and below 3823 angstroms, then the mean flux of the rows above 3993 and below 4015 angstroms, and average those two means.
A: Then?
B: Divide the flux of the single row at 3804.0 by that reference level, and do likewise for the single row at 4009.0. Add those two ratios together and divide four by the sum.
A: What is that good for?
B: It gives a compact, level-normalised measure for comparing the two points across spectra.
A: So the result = 2.06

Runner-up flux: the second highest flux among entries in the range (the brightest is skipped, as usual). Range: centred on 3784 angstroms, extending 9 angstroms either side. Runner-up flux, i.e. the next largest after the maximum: 17.8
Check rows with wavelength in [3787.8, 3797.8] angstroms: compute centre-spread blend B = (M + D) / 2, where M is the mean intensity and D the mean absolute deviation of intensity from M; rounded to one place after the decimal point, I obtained 7.6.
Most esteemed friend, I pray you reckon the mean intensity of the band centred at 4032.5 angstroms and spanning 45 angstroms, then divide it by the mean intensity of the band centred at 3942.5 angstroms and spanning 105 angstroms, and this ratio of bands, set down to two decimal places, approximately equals 1.61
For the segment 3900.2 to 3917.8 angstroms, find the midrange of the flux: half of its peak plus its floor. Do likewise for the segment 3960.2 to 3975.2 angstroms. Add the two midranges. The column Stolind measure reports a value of 31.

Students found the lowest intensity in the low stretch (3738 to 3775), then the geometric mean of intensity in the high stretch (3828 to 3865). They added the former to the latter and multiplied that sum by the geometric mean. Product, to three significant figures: 219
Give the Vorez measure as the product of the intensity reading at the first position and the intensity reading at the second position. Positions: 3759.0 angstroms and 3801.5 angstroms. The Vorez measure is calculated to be 167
